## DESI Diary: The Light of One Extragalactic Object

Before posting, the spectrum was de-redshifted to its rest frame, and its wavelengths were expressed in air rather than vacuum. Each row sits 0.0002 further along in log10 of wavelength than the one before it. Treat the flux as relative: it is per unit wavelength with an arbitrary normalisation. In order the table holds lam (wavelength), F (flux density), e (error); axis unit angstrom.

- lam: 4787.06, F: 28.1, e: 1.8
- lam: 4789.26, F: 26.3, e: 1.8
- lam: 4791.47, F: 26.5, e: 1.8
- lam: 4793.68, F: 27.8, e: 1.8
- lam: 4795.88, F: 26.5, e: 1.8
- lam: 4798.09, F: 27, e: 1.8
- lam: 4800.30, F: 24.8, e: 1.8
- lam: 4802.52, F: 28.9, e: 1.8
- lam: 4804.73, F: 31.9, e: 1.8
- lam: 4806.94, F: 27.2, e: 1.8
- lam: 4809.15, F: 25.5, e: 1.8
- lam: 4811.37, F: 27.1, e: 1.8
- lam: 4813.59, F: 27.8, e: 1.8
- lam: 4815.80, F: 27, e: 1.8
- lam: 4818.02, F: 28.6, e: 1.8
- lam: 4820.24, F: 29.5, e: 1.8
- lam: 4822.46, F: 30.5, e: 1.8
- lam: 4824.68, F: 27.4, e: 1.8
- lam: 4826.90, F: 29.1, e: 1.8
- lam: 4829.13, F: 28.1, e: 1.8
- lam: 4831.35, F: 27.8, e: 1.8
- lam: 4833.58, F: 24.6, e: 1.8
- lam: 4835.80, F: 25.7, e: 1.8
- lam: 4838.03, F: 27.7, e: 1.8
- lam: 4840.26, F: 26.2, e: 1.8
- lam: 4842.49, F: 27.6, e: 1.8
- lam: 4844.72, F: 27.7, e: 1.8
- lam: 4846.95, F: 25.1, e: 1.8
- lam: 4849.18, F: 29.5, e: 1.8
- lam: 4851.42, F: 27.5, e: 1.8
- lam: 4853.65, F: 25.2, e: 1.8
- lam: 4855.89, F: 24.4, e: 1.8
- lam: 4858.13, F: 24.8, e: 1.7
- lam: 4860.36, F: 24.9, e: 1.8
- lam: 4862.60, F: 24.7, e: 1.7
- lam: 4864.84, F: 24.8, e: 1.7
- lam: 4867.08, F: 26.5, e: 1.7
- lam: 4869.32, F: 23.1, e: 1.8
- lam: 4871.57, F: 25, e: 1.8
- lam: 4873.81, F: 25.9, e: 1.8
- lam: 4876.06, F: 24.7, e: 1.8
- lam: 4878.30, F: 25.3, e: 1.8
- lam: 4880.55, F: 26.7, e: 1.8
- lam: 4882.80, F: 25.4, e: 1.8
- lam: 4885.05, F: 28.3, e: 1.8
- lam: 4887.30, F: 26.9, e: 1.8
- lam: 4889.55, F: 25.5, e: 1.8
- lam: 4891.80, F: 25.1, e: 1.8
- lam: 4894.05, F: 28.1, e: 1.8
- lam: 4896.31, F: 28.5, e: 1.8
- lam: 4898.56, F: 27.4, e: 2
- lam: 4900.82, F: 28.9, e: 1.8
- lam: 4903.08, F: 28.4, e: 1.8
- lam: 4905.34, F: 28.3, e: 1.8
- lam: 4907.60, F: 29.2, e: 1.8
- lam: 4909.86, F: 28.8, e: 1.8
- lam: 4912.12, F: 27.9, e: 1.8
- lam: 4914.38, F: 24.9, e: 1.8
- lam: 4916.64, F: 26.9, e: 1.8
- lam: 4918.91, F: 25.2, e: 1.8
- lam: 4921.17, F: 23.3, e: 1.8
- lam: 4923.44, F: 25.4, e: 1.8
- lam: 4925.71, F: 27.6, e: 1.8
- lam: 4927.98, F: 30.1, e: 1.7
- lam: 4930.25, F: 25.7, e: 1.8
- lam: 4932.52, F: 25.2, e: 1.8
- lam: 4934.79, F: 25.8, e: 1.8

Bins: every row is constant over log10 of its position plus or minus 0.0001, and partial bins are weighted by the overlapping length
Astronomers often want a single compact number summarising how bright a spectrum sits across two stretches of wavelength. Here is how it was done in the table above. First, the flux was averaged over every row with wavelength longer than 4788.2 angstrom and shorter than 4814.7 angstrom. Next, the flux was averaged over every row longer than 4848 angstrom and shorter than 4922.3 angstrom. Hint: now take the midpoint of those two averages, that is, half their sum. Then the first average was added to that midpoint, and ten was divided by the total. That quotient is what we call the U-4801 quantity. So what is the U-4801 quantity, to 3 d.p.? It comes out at 0.185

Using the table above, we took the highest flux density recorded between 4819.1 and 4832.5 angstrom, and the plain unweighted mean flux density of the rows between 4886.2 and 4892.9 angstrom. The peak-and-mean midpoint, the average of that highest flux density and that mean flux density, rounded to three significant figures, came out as 28.2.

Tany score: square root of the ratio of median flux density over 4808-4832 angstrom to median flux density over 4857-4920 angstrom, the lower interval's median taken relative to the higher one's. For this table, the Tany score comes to 1.03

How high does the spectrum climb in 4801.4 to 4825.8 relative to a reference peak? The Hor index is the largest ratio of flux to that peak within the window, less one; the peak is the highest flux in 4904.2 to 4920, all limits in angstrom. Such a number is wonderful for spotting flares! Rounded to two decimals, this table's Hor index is 0.09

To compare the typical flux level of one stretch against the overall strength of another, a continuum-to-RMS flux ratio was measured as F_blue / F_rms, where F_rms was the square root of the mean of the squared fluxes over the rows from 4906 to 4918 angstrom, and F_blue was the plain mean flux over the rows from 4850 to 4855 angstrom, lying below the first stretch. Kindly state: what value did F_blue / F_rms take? 0.96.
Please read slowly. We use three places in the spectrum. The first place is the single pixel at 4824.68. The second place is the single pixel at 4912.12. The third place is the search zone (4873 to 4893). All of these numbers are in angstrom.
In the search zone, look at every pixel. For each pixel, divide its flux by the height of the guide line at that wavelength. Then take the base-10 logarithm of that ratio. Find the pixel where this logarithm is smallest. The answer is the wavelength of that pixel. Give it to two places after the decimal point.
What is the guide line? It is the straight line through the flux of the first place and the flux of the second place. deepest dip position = 4876.06 angstrom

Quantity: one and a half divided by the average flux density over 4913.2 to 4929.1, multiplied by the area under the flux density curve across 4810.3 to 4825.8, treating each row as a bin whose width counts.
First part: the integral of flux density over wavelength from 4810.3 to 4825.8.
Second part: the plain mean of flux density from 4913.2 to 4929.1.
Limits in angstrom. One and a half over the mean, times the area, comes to 25.1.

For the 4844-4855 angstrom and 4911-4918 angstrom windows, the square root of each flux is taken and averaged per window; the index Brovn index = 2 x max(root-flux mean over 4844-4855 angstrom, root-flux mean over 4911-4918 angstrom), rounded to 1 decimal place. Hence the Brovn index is 10.4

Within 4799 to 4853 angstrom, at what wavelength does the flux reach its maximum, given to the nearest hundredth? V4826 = 4804.73 angstrom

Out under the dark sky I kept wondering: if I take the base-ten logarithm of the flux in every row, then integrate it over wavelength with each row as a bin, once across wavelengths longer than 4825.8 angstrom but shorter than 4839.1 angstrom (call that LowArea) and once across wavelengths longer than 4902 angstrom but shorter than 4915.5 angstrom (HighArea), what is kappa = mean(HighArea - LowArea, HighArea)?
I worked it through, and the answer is 10.0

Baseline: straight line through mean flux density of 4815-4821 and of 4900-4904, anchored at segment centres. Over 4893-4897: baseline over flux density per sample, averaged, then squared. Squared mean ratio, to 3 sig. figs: 1.02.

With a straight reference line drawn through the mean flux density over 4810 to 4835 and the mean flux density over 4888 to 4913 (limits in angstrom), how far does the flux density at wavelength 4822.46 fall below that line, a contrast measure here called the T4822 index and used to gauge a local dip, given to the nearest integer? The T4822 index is -3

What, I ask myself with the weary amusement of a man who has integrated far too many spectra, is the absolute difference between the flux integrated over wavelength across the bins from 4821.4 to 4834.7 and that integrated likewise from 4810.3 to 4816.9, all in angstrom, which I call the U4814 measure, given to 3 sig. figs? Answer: 191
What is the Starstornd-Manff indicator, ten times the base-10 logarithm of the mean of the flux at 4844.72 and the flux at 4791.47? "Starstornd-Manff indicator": 14.3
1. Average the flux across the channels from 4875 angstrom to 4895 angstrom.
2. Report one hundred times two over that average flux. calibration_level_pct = 7.63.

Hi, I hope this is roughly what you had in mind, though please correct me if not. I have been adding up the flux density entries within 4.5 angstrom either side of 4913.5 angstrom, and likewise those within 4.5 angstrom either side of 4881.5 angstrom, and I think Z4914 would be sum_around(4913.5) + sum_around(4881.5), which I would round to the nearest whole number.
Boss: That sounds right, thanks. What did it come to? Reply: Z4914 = 214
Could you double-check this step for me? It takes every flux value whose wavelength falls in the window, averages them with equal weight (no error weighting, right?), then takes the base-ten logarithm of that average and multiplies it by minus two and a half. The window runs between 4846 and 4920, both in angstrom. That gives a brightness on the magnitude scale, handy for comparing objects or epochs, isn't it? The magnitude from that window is -3.55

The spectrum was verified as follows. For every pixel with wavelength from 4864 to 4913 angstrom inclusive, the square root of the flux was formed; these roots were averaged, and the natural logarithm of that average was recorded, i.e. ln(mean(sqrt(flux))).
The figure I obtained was 1.64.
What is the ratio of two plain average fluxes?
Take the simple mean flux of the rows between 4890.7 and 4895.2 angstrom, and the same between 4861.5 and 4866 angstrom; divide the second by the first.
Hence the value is 0.93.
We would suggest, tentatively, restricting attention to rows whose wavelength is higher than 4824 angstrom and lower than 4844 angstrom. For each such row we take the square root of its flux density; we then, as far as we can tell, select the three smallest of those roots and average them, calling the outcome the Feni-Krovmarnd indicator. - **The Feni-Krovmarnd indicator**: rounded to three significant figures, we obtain 5.05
